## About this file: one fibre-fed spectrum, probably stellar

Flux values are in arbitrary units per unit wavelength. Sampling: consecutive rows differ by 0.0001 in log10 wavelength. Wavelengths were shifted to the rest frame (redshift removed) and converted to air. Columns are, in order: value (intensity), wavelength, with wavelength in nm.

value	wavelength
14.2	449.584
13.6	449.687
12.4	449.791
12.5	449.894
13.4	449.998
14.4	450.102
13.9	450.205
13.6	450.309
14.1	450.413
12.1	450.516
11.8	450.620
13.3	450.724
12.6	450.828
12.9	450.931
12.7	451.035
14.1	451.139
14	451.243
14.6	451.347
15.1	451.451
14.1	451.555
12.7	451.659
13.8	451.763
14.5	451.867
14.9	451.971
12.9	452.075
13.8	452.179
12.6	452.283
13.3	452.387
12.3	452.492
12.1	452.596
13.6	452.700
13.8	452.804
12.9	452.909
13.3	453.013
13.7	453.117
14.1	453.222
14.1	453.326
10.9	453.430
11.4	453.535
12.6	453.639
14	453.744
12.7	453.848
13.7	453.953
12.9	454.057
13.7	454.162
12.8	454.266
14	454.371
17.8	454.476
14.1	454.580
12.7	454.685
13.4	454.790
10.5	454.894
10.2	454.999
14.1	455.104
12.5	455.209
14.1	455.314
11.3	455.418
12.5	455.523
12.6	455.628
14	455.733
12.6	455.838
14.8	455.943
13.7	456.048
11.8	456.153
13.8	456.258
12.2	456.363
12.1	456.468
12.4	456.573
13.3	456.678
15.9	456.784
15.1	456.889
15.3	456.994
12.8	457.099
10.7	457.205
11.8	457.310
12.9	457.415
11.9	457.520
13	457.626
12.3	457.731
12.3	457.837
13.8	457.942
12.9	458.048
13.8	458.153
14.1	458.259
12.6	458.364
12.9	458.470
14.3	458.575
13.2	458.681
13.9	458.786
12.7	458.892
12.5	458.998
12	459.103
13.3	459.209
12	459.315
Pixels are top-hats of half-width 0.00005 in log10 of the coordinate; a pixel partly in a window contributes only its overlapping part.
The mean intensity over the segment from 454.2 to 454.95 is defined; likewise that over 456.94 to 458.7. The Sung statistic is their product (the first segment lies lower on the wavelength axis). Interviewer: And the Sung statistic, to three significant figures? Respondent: 177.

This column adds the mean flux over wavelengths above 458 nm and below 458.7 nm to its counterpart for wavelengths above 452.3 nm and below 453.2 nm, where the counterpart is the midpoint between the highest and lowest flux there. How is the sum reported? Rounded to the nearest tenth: 26.4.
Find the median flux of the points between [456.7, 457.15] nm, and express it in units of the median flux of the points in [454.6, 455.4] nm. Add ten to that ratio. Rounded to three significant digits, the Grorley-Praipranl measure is 11.2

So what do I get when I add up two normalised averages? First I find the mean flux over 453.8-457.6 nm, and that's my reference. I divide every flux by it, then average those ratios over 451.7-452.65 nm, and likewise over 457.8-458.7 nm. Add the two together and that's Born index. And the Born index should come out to 2.03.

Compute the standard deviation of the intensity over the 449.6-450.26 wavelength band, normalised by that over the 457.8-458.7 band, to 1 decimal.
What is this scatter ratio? 1.1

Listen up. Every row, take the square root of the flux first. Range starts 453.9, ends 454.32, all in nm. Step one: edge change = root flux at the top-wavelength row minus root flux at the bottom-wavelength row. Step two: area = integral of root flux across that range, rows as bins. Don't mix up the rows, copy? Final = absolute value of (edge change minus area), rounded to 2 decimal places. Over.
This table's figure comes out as 1.65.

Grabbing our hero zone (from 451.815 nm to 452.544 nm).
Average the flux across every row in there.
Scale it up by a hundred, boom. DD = 1347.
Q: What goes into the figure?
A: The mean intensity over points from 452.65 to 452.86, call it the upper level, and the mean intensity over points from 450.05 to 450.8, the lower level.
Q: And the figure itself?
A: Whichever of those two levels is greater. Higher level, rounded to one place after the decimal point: 13.7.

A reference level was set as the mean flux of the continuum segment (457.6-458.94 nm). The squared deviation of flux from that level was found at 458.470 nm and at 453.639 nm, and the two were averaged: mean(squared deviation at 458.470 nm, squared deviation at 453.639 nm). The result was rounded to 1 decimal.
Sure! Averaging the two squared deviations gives 0.2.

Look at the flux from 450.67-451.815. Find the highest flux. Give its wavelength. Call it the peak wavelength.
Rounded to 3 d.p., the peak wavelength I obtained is 451.451 nm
